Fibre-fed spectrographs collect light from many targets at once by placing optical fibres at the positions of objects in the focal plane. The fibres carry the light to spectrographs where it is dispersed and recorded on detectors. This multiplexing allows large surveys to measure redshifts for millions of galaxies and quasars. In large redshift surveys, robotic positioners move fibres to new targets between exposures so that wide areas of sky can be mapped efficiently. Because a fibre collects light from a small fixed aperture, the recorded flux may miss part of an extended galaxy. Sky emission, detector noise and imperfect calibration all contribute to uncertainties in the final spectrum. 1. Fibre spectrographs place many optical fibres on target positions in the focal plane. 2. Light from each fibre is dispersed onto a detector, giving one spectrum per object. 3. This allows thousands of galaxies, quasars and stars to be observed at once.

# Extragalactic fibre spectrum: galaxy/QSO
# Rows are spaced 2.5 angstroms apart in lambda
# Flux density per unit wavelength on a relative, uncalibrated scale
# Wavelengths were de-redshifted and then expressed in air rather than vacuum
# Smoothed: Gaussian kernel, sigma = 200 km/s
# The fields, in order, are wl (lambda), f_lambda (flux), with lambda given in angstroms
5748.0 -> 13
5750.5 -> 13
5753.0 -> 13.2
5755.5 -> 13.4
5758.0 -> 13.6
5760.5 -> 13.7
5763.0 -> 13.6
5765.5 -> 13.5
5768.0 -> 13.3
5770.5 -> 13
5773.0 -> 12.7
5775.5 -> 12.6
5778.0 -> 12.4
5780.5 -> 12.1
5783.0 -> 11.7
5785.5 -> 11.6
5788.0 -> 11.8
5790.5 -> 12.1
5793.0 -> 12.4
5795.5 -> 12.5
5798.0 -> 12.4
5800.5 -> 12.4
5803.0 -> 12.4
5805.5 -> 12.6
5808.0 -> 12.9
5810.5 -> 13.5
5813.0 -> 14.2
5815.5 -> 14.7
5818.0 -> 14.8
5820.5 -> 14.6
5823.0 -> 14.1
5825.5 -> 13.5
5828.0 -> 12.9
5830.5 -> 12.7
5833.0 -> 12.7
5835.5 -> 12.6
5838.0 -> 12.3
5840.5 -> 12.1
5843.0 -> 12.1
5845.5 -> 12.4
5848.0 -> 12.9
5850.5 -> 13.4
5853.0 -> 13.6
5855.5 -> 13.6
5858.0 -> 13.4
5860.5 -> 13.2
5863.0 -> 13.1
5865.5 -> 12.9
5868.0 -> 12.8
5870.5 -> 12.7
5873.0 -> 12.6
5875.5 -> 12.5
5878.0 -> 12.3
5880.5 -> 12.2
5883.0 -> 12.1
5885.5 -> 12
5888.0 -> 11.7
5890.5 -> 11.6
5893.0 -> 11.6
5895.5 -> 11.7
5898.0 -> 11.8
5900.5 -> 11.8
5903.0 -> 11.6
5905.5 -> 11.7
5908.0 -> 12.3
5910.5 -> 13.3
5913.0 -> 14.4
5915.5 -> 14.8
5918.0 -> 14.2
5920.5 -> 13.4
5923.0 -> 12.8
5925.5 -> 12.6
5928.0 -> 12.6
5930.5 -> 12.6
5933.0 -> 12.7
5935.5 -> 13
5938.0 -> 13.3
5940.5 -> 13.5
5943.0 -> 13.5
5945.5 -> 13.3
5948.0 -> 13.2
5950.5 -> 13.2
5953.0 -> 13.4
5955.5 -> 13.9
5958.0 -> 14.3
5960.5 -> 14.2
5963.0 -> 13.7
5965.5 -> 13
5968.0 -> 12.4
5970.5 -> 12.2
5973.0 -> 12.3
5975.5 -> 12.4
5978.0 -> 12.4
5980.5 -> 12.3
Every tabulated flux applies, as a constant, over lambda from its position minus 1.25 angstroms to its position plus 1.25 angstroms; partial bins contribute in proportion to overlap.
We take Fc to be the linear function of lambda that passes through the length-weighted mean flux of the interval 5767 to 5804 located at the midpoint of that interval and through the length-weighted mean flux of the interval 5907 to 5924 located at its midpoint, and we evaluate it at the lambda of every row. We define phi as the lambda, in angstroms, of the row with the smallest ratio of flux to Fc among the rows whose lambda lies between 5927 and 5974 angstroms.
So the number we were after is 5970.5 angstroms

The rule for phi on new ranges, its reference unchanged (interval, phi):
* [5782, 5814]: 5785.5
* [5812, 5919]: 5903.0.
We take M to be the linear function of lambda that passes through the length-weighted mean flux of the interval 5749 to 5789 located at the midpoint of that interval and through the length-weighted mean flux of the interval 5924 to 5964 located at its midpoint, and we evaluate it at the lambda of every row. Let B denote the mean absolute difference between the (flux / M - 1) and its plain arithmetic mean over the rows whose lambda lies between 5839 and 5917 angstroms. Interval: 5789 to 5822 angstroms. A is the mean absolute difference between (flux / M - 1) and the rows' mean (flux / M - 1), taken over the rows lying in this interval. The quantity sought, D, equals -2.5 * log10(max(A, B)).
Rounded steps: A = 0.068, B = 0.053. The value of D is 2.92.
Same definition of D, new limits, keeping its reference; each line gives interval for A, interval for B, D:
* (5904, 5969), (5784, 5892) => 3.28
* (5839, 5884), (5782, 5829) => 2.95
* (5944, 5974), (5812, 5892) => 3.17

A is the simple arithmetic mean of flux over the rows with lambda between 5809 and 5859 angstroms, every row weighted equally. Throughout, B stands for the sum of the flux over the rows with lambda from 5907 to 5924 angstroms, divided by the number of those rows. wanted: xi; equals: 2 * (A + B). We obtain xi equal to 53.8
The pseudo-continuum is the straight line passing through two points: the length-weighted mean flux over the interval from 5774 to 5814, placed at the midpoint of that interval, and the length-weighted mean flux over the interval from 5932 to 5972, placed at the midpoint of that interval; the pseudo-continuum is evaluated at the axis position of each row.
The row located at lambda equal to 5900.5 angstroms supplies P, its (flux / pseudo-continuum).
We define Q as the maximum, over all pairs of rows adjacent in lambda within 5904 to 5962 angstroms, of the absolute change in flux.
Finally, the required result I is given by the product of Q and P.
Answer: 1.00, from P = 0.91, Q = 1.10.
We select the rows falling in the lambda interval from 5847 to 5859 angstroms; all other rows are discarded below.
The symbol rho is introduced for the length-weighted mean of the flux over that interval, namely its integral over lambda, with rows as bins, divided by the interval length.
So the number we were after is 13.4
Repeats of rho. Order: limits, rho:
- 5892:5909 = 11.8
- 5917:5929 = 13.1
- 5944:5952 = 13.2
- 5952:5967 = 13.7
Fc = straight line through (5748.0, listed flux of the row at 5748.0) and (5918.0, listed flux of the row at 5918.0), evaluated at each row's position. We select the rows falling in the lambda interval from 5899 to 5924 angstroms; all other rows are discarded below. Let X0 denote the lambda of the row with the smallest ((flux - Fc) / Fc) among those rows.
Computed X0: 5903.0 angstroms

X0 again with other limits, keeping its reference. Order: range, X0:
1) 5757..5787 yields 5785.5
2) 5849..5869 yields 5868.0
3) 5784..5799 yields 5785.5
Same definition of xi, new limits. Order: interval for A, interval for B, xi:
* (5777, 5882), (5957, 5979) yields 51.7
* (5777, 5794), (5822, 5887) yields 49.6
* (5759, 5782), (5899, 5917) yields 51.7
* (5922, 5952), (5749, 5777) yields 52.5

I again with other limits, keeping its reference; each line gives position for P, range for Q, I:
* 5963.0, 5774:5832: 0.72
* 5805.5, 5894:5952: 1.11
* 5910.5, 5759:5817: 0.71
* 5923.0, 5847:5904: 0.49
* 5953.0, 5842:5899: 0.50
